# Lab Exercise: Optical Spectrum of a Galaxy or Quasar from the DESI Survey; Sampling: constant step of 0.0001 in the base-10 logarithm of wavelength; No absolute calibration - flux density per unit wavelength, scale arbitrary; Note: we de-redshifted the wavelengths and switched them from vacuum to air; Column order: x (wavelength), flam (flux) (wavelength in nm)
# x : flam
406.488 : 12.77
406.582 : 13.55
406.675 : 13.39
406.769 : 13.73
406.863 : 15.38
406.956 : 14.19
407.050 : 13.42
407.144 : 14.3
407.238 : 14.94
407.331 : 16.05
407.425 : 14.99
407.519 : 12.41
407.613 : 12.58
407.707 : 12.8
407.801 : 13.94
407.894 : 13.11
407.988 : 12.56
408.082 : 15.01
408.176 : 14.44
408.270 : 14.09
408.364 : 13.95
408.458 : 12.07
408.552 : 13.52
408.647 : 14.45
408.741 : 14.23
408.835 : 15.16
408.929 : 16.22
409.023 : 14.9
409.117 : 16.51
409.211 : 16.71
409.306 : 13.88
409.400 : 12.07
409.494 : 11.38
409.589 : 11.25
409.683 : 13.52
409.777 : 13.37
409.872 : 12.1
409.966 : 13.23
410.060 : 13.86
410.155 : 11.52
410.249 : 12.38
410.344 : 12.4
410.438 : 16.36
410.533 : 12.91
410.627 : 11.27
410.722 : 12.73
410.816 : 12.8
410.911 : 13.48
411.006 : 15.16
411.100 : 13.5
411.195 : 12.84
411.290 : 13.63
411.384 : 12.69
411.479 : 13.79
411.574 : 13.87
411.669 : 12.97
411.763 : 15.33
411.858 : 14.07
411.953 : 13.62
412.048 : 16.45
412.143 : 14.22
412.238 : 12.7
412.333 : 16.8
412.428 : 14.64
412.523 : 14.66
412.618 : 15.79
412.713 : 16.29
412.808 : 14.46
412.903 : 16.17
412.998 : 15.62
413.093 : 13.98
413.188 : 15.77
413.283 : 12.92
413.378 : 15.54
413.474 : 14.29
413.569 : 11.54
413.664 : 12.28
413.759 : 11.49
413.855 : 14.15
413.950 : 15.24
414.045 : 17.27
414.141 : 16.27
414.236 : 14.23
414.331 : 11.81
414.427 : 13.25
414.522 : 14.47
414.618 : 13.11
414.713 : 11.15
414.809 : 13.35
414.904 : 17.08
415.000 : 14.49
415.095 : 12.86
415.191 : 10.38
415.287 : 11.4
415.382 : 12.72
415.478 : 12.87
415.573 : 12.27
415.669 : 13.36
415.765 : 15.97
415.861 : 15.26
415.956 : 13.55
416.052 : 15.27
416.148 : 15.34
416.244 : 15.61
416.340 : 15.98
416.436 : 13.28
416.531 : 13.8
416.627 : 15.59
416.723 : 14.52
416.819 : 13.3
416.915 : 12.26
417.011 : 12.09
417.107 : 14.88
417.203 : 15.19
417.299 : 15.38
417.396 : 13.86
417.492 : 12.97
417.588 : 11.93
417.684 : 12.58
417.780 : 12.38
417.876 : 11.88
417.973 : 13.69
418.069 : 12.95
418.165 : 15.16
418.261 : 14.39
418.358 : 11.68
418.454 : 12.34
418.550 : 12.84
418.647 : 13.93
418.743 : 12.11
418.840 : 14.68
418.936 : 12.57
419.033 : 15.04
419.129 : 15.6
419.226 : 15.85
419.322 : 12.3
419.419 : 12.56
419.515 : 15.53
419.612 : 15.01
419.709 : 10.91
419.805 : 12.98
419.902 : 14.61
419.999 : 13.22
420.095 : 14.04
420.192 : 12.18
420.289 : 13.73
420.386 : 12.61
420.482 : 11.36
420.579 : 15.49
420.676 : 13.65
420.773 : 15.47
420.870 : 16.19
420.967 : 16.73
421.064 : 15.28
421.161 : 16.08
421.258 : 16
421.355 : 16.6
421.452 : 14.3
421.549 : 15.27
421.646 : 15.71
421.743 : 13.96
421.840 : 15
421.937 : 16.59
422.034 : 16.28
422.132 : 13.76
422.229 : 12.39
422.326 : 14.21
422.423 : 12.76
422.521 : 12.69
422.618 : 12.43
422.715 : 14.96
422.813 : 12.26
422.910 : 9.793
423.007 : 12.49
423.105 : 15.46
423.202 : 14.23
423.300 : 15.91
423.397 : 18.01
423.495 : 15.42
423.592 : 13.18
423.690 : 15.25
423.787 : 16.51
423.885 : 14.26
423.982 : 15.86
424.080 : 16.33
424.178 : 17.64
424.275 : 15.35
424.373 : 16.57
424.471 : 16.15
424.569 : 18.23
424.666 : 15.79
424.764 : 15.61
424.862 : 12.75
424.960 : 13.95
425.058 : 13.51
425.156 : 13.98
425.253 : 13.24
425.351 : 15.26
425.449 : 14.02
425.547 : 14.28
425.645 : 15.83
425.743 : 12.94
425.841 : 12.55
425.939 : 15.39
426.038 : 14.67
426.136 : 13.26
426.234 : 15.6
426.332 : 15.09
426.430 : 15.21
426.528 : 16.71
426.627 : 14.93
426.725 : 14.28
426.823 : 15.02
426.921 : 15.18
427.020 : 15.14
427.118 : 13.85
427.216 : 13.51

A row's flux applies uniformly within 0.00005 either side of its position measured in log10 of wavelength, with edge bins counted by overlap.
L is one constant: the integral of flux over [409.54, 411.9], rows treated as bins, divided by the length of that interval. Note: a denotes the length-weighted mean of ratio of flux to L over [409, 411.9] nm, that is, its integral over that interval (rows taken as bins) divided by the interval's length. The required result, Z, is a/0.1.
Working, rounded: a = 1.01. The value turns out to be 10.1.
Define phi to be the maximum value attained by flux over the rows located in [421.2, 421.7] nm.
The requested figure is 16.6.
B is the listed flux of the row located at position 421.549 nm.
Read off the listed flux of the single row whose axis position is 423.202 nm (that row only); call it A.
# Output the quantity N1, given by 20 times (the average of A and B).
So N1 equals 295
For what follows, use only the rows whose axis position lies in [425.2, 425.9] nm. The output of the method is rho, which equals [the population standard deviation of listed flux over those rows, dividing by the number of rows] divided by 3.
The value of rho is 0.37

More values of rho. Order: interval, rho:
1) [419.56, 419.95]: 0.54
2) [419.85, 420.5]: 0.35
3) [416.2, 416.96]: 0.42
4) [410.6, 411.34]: 0.34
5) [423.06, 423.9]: 0.44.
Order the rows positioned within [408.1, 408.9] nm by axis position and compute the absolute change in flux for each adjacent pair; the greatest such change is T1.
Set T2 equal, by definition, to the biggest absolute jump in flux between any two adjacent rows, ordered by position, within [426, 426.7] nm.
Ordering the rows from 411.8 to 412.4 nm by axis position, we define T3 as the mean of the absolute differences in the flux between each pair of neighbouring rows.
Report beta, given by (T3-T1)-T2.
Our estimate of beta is -2.0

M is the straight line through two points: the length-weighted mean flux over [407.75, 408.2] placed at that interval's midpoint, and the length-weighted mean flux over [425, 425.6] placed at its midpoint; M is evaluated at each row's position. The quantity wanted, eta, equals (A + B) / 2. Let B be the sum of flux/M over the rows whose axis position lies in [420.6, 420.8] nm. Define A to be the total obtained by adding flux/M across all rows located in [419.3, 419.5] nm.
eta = 1.9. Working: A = 1.8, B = 2.1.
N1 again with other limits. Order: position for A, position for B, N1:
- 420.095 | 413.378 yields 296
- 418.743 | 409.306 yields 260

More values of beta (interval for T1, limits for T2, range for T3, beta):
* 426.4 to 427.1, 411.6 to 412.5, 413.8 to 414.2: -4.5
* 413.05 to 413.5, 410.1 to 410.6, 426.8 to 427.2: -6.3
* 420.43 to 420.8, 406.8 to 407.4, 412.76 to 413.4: -3.5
